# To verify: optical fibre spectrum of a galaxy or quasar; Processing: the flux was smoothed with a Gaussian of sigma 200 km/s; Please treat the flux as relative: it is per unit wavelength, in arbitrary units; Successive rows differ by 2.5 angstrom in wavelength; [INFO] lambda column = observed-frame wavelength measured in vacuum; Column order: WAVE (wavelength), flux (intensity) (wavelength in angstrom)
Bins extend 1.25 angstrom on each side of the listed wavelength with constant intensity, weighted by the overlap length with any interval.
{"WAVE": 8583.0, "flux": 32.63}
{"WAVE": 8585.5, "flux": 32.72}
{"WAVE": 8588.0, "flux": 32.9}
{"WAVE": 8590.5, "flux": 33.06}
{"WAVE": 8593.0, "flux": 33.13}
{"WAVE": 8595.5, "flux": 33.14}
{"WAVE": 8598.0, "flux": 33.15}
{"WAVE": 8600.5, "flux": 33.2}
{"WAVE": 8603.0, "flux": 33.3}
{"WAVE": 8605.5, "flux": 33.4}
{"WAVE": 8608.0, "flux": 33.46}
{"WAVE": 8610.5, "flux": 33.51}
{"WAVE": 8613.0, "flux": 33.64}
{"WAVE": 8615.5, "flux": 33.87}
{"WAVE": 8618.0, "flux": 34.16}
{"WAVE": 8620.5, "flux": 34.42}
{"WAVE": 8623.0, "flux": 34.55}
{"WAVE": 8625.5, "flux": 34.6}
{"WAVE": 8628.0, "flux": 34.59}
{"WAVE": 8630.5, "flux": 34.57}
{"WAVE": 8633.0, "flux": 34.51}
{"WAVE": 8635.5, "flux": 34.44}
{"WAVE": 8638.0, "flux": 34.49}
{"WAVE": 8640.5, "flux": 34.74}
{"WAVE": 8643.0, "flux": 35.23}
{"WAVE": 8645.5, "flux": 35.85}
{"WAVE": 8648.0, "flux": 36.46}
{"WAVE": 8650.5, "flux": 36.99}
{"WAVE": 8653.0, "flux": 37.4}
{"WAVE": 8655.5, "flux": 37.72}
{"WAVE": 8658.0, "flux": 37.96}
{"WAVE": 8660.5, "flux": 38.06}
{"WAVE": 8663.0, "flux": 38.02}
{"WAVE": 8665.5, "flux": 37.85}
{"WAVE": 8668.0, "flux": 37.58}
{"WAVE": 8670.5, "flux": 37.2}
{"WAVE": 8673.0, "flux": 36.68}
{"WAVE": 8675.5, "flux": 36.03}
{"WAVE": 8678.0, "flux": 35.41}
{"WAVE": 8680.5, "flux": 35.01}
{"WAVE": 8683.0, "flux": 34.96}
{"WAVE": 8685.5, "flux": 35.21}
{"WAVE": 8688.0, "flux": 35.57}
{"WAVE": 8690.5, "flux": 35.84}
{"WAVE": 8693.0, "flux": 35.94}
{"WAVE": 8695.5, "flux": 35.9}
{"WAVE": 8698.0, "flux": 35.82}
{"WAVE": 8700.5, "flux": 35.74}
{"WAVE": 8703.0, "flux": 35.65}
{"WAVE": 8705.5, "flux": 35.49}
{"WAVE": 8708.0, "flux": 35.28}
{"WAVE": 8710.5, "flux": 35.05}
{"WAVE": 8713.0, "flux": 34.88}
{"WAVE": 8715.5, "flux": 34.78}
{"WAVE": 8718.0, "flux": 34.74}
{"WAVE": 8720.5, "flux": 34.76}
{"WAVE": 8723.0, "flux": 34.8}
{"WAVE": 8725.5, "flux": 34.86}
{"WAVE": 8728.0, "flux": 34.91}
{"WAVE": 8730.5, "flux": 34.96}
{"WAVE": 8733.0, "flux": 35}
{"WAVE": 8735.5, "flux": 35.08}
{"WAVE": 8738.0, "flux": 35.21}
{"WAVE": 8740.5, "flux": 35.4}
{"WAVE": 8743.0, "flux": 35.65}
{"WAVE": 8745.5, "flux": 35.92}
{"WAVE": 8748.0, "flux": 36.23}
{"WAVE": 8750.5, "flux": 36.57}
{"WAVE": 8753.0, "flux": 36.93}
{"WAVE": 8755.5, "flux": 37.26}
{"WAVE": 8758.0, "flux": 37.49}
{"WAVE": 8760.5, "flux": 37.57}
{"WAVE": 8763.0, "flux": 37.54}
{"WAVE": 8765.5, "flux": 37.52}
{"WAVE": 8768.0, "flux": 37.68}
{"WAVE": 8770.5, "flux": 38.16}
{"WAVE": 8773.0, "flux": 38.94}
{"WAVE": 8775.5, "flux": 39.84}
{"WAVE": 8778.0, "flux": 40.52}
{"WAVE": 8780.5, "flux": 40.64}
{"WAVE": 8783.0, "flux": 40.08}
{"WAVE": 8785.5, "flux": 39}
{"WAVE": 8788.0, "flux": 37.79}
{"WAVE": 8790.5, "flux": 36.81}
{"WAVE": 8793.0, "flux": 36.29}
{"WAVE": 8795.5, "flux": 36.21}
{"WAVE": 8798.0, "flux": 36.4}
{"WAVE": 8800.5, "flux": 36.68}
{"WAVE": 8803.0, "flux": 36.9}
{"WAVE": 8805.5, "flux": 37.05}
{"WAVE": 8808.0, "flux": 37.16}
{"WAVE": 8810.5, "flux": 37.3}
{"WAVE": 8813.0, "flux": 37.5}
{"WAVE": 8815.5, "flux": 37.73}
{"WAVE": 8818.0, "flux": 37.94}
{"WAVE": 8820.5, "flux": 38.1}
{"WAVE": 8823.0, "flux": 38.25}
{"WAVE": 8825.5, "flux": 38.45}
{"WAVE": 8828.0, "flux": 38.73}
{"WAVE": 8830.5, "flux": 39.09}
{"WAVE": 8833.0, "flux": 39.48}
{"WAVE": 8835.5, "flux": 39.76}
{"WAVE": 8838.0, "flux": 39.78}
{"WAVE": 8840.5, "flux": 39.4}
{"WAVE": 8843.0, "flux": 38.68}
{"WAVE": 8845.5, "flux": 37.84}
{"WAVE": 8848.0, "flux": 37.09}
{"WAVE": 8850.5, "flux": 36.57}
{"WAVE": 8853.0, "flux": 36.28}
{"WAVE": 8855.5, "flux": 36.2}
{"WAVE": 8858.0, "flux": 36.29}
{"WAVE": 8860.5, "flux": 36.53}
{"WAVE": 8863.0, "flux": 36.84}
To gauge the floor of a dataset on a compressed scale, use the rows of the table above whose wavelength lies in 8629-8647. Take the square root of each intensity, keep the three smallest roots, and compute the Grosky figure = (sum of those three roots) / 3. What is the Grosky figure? 5.87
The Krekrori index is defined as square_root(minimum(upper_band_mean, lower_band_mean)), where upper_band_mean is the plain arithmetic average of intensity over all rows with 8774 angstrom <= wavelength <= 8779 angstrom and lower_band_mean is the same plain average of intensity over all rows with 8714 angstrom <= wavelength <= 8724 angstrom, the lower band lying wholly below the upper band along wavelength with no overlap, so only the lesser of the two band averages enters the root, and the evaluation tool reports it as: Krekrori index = 5.90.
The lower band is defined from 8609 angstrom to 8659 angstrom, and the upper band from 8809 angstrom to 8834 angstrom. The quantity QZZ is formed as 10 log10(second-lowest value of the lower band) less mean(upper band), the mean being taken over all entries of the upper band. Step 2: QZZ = -23.0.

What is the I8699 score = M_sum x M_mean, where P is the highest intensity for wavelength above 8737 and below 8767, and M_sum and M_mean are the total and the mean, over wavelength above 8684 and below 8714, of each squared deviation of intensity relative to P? 219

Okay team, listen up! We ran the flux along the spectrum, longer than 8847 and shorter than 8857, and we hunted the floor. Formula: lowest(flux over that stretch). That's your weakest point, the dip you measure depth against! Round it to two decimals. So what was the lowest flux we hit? 36.20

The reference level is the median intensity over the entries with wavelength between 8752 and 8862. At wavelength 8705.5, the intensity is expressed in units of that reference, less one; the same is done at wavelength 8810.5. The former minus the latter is -0.048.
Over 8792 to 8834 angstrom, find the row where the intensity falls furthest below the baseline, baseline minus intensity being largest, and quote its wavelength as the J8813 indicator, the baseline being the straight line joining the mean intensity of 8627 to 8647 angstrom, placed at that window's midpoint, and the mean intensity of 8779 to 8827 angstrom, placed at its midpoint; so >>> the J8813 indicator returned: 8795.5 angstrom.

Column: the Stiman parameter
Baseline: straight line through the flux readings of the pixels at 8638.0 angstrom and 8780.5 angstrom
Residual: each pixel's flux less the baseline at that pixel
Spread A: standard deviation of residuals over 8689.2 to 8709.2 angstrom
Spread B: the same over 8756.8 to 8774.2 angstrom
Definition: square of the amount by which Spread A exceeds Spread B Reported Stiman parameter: 0.011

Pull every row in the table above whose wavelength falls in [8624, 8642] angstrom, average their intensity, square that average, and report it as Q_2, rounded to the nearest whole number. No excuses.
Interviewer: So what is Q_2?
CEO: 1195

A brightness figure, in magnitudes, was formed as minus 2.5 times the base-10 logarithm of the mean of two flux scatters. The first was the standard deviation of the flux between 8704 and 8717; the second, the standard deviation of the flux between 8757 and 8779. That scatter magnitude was 0.4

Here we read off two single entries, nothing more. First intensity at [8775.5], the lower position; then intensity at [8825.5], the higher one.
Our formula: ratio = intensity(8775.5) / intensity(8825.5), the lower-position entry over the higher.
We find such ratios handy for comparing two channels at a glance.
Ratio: 1.04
